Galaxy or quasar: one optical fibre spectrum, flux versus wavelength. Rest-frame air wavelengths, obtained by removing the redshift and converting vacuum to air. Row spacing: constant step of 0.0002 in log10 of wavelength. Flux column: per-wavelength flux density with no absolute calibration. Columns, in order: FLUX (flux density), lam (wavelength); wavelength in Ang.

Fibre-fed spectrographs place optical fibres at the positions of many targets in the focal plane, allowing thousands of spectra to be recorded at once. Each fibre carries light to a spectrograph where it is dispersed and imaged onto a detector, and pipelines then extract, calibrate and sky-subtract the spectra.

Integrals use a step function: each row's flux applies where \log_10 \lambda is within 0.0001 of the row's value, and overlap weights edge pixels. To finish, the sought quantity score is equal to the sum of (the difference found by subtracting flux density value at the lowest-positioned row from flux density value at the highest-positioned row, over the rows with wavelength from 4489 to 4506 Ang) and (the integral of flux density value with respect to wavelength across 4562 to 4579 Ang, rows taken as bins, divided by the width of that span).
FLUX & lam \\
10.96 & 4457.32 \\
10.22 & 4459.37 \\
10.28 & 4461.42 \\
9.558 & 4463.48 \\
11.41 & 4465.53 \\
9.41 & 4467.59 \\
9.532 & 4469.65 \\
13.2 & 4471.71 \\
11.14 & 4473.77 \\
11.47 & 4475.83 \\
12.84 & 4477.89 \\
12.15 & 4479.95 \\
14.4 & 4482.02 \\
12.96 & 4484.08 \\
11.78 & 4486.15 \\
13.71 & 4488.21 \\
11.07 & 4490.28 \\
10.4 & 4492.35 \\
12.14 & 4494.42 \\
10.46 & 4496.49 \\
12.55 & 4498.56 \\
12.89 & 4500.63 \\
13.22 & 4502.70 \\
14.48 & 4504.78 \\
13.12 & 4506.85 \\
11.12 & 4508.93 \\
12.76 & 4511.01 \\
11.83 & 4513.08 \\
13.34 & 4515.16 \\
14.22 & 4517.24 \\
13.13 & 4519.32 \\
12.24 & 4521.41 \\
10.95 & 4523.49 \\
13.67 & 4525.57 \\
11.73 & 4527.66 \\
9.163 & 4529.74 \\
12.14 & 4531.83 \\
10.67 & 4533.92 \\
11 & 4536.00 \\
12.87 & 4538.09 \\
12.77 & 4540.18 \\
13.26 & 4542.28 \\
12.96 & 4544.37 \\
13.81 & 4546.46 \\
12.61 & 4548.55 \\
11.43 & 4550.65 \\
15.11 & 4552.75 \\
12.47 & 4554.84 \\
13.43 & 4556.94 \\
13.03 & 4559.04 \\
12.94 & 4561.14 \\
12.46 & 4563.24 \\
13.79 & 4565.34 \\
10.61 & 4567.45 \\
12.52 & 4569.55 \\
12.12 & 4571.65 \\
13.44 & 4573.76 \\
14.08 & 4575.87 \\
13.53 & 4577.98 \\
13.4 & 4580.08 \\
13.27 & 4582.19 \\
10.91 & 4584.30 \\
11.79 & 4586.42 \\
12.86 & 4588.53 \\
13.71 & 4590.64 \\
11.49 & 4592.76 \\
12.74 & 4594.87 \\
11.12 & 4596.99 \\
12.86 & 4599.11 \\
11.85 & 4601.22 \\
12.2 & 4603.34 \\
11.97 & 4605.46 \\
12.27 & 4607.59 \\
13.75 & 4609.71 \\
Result 16.2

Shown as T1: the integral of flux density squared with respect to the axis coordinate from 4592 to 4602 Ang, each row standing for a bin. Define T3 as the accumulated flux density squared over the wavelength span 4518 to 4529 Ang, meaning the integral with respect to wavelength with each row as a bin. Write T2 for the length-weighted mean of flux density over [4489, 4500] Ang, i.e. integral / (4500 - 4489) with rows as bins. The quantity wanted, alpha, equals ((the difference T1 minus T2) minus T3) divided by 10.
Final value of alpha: -24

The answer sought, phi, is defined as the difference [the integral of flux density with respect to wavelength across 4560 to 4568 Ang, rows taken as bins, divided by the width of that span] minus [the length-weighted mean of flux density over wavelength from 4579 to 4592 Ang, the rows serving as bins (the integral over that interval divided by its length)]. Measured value -0.1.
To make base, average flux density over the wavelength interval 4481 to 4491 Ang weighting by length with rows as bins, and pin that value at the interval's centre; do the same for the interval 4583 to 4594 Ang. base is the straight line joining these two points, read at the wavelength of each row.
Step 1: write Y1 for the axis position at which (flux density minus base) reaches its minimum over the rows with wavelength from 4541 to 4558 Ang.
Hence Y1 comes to 4550.65 Ang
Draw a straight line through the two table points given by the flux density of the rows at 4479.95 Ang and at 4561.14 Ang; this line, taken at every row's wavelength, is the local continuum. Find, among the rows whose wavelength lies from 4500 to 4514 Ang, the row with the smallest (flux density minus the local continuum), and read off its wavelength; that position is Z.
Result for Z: 4508.93 Ang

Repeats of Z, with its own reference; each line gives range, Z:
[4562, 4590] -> 4567.45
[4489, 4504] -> 4492.35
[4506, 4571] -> 4529.74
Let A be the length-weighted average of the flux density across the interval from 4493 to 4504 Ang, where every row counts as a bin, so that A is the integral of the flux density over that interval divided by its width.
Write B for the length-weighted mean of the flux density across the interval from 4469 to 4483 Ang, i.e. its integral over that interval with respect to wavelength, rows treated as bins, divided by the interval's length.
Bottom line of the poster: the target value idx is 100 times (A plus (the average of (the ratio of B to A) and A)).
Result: 1886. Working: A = 12.2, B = 12.2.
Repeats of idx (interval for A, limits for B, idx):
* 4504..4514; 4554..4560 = 1946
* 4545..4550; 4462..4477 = 2000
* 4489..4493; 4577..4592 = 1699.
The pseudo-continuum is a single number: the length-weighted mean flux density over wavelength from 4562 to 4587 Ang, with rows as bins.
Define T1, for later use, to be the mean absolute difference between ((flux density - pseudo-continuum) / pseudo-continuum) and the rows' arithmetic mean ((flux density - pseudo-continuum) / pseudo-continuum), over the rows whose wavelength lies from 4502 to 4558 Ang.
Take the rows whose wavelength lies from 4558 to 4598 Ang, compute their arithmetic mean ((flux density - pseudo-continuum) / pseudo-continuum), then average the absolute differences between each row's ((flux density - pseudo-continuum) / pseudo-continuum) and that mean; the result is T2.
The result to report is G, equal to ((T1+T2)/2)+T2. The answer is 0.14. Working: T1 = 0.079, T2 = 0.066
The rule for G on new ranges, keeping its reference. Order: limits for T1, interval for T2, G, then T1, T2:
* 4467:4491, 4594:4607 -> 0.11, 0.098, 0.038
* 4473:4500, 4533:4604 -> 0.14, 0.075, 0.065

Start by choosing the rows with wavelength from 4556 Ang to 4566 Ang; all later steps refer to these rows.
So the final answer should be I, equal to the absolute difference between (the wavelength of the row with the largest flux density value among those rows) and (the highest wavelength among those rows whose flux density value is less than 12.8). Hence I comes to 2.1 Ang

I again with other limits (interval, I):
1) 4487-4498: 8.3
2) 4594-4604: 4.2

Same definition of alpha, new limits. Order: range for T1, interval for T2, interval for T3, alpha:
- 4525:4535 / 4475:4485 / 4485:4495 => -11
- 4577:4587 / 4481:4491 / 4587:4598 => -10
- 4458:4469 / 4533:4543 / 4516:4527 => -69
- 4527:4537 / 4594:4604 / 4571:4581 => -60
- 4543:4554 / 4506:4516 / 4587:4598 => 22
